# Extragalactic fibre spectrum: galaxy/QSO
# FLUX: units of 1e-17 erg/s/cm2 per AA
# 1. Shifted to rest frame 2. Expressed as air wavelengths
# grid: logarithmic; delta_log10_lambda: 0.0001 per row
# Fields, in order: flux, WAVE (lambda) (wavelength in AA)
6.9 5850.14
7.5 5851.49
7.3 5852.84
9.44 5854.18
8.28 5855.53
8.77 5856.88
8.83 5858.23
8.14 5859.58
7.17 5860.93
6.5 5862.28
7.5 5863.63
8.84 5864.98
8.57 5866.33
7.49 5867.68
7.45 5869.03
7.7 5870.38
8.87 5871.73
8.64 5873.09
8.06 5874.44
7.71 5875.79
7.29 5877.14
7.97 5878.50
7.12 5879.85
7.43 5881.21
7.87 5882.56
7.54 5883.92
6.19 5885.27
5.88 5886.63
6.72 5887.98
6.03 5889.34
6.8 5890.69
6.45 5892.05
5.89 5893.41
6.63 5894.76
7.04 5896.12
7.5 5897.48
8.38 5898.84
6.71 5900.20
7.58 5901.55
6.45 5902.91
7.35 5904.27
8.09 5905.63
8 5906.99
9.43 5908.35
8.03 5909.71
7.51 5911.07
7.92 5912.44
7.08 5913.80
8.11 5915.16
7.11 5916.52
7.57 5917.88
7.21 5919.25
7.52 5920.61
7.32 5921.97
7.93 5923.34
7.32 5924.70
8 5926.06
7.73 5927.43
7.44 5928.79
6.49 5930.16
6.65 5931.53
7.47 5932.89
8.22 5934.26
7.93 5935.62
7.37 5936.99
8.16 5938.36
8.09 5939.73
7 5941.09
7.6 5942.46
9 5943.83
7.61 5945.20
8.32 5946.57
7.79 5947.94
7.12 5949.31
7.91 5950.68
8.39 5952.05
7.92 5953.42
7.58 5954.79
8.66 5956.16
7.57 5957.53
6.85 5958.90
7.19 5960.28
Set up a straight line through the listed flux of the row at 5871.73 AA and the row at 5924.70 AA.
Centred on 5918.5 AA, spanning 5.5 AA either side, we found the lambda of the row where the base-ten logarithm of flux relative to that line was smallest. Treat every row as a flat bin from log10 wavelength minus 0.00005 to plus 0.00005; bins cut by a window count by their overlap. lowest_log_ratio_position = 5913.80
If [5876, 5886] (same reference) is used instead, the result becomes 5885.27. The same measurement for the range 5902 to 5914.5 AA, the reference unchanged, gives 5902.91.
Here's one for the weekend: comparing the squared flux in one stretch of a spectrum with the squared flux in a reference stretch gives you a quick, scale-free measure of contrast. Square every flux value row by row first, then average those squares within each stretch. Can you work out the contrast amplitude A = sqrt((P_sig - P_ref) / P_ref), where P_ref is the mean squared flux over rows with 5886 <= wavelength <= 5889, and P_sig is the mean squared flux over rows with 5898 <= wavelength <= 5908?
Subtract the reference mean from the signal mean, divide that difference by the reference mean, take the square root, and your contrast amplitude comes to 0.7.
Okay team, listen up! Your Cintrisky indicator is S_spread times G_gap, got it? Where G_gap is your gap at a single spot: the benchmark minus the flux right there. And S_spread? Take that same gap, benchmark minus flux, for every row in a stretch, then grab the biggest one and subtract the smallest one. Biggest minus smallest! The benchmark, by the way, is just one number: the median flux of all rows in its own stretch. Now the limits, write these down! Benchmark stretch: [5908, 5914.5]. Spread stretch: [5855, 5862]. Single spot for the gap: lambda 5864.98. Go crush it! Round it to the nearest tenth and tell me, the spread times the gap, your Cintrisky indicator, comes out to -1.5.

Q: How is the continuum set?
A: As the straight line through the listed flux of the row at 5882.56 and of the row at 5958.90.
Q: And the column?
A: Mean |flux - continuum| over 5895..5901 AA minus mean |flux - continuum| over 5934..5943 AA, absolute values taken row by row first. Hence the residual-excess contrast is 0.0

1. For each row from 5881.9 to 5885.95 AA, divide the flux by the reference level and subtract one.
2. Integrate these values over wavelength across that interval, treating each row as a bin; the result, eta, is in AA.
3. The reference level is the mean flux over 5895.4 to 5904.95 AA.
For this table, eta -0.05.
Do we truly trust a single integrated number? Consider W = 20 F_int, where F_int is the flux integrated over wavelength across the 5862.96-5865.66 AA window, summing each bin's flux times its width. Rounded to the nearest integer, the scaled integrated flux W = 441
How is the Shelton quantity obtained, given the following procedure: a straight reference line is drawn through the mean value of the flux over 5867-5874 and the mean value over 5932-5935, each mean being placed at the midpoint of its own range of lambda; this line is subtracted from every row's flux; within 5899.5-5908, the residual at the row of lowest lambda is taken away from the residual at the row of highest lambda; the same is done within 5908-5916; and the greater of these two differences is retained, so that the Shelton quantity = 1.3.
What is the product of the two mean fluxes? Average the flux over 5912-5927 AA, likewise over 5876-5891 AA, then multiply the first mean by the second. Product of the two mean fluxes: 53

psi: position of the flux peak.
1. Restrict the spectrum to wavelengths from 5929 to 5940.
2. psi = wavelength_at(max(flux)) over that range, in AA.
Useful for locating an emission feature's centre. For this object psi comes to 5934.26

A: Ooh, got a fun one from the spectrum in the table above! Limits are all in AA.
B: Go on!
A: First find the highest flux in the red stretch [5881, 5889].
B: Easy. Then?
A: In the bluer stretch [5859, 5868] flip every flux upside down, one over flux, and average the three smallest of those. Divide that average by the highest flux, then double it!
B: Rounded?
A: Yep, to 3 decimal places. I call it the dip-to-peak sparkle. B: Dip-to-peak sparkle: 0.030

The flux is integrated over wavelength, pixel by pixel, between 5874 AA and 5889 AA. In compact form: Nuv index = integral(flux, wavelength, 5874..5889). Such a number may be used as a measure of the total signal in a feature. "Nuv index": 108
